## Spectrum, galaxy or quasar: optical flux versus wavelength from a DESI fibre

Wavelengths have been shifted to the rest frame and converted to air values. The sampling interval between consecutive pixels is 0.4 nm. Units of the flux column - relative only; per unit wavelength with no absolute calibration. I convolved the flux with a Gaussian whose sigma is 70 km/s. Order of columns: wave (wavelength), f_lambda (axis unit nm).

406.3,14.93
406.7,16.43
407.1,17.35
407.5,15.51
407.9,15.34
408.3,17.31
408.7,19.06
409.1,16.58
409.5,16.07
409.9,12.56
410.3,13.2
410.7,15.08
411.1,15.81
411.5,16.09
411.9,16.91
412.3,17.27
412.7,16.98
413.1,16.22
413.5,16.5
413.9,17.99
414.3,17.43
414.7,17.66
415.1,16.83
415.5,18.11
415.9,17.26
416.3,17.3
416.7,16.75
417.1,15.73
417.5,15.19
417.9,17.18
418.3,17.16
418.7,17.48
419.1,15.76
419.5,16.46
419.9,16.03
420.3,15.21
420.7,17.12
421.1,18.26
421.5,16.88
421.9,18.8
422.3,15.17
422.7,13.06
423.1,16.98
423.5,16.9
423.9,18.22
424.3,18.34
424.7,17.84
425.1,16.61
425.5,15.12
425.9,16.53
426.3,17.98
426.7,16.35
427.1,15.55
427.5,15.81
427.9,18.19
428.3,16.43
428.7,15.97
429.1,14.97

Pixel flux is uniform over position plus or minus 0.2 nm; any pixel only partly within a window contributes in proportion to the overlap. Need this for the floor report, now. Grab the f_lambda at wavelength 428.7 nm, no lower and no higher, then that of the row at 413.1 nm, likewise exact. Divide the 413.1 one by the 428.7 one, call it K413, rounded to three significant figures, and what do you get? 1.02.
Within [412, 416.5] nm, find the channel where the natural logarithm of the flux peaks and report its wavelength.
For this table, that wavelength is 415.5 nm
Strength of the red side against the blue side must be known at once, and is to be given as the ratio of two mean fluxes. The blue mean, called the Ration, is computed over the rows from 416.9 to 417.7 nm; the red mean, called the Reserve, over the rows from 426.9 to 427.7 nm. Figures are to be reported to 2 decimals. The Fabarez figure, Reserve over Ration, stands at 1.01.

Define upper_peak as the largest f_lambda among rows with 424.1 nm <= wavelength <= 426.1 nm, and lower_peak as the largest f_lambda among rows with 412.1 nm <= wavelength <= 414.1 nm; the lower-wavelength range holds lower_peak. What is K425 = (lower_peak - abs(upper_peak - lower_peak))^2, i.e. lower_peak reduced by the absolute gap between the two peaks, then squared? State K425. 311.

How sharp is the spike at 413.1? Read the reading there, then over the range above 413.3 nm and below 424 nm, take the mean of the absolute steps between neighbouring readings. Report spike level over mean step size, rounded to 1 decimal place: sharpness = 13.7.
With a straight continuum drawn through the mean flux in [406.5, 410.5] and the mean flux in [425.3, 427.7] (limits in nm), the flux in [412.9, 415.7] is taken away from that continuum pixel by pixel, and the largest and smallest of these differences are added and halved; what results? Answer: -1.1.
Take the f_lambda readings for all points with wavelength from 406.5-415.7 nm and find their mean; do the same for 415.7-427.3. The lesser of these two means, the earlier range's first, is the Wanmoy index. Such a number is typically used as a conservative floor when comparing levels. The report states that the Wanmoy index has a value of 16.4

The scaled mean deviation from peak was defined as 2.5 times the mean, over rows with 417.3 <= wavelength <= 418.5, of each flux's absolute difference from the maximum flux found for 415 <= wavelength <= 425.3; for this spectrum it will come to 5.7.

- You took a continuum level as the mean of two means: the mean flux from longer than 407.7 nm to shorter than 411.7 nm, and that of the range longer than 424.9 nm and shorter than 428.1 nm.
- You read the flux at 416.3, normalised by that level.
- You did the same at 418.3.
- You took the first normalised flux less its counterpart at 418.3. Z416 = 0.01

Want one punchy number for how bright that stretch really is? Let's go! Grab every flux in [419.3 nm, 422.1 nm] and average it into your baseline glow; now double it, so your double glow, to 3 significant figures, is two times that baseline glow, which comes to 33.9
